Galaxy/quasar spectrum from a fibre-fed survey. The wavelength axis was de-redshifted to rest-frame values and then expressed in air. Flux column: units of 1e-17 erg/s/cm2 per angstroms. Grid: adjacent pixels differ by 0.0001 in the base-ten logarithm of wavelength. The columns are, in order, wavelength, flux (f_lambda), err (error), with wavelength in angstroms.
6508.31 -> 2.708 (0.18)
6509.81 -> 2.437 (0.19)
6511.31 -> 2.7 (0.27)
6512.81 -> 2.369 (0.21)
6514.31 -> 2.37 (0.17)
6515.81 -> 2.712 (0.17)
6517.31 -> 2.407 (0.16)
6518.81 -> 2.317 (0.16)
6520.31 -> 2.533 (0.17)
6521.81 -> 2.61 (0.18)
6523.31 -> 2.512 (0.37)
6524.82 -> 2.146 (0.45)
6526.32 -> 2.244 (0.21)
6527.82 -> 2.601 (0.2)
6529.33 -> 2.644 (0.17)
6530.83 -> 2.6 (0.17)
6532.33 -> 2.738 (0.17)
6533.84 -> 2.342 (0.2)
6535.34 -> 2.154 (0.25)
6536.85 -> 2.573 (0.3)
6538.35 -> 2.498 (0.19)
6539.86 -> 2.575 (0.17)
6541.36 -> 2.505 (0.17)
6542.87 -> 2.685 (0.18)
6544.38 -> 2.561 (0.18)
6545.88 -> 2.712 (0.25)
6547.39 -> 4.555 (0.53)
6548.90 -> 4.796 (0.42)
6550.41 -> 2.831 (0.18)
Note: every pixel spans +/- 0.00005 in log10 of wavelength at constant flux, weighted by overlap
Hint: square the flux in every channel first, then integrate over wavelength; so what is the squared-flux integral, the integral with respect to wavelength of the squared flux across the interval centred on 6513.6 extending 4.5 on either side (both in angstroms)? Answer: 56.4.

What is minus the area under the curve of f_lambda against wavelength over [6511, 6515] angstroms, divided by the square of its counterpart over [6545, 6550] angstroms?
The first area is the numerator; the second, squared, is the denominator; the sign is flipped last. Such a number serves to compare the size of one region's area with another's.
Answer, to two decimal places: -0.03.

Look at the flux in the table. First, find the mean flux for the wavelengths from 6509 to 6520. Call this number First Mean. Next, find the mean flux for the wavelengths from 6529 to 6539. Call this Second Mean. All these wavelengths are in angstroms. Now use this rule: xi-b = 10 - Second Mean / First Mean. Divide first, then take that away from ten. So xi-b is 8.99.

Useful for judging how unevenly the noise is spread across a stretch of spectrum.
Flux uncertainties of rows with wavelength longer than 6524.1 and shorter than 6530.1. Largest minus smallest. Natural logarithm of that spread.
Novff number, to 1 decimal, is -1.3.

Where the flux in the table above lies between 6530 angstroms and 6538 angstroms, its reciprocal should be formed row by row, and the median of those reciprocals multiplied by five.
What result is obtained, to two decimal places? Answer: 1.94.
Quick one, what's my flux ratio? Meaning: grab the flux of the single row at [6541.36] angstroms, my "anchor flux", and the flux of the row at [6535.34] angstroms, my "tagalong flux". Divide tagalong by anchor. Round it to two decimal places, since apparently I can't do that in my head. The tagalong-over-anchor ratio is 0.86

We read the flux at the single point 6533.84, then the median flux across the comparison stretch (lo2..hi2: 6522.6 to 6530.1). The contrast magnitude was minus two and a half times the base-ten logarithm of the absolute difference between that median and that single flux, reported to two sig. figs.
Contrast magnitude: 1.9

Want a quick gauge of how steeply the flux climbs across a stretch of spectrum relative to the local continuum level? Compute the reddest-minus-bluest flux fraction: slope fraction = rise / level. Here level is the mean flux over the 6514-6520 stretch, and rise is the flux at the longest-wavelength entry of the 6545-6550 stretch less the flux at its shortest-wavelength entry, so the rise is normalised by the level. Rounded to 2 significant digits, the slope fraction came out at 0.85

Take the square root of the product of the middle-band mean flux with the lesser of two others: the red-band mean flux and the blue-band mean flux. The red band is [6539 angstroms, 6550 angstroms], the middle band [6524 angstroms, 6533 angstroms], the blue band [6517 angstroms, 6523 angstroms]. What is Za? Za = 2.48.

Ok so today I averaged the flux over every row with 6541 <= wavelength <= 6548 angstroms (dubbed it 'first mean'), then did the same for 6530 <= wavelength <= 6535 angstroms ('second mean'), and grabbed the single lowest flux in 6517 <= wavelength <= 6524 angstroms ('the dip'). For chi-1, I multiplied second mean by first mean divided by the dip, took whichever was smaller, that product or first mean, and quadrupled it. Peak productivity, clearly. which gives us 12.0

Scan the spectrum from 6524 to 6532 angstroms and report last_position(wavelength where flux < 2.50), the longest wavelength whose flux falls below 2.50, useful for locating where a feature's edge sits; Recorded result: 6526.32 angstroms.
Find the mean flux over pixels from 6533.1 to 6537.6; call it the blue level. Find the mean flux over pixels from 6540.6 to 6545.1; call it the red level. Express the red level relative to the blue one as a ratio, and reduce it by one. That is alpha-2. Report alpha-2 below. 0.096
